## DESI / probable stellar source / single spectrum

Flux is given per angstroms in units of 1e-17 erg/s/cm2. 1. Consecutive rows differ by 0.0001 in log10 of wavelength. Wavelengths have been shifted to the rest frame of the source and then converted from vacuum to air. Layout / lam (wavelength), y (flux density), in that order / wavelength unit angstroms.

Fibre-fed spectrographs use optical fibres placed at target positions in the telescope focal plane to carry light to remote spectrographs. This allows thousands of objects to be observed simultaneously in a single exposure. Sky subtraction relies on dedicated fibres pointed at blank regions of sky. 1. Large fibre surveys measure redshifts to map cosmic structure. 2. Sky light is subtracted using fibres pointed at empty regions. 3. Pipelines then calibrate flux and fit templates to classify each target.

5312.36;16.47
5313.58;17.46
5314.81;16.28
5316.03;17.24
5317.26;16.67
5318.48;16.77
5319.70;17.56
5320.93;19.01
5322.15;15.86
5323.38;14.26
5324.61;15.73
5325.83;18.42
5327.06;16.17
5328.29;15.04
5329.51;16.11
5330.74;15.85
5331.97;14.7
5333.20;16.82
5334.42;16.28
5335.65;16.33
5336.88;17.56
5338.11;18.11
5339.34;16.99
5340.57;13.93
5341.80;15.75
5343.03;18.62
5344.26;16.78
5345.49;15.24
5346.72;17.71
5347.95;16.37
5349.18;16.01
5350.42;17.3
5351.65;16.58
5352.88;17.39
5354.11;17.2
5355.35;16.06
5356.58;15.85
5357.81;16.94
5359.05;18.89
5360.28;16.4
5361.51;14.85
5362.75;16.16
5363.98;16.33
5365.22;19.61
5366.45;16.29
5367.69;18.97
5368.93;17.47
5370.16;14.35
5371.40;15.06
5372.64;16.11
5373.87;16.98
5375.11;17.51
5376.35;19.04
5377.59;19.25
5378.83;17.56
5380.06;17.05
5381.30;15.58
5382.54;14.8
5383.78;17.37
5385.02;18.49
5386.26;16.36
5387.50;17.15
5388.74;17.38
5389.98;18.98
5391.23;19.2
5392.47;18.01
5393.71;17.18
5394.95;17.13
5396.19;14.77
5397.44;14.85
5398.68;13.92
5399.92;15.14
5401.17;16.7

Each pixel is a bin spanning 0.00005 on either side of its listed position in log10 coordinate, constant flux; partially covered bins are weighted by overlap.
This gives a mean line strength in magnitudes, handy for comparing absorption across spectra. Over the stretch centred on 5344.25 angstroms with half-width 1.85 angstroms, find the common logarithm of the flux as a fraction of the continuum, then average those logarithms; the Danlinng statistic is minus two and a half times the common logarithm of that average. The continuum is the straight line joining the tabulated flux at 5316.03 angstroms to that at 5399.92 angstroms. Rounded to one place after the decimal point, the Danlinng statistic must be 5.3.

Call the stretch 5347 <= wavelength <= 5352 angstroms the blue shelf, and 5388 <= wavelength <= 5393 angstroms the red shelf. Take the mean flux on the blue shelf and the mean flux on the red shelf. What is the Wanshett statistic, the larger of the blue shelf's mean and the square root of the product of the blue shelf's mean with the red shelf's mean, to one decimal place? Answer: 17.5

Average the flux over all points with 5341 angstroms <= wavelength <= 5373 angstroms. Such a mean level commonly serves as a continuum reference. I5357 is 16.7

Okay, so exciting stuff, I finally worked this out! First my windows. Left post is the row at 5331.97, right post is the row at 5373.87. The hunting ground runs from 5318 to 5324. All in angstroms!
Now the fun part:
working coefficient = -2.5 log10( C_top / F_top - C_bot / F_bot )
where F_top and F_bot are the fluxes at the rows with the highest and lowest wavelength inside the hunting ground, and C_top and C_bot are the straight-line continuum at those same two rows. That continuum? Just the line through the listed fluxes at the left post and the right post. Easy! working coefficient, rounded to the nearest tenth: 2.0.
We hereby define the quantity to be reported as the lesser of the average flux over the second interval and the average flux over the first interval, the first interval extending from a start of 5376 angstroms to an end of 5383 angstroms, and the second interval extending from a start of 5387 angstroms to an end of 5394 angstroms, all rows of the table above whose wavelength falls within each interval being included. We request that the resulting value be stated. 17.2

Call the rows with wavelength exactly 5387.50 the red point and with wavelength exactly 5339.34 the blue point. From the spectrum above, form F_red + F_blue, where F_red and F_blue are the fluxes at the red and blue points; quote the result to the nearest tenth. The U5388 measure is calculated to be 34.1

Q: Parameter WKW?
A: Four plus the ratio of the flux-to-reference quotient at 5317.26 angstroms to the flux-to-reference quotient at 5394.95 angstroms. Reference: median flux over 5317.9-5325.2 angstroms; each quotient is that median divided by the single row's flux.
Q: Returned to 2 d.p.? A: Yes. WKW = 5.03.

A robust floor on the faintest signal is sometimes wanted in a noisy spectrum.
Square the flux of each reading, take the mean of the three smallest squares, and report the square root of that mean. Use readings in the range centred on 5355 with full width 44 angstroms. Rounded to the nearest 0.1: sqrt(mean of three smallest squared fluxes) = 14.4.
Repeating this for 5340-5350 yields 15.0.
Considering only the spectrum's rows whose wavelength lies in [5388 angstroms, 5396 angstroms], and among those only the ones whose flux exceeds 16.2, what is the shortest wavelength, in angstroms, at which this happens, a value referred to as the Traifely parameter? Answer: 5388.74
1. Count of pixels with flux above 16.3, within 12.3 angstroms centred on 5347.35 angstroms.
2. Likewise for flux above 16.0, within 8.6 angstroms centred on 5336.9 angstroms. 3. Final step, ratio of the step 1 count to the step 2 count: 1.2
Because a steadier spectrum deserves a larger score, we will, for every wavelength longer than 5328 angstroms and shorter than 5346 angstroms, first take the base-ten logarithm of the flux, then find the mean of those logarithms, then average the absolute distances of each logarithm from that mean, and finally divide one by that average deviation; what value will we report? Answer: 38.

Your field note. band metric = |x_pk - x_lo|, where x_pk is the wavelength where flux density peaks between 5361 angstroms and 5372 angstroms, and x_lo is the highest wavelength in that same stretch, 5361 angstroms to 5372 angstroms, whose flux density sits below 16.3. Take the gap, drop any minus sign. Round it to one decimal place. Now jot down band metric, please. 6.2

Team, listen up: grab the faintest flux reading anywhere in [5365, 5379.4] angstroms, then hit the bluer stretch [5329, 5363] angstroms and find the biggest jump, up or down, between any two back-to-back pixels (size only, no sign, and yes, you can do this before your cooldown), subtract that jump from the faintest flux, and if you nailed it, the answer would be 11.3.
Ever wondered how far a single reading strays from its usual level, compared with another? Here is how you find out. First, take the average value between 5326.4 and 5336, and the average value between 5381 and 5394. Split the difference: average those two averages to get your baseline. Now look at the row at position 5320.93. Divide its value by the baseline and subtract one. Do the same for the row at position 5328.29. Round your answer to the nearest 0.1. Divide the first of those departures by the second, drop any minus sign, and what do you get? 1.5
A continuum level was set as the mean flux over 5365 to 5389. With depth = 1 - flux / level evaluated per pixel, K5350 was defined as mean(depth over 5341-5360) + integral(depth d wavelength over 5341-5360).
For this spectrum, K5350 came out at 0.31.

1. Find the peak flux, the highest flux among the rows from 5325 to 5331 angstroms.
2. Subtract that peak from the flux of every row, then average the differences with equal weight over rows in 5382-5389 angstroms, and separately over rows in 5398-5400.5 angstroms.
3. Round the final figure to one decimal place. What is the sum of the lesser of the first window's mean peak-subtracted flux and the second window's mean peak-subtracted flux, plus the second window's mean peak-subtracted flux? -7.8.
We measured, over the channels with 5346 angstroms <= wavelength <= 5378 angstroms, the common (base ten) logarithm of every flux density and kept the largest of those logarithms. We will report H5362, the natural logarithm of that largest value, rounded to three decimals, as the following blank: 0.257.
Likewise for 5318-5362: 0.246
